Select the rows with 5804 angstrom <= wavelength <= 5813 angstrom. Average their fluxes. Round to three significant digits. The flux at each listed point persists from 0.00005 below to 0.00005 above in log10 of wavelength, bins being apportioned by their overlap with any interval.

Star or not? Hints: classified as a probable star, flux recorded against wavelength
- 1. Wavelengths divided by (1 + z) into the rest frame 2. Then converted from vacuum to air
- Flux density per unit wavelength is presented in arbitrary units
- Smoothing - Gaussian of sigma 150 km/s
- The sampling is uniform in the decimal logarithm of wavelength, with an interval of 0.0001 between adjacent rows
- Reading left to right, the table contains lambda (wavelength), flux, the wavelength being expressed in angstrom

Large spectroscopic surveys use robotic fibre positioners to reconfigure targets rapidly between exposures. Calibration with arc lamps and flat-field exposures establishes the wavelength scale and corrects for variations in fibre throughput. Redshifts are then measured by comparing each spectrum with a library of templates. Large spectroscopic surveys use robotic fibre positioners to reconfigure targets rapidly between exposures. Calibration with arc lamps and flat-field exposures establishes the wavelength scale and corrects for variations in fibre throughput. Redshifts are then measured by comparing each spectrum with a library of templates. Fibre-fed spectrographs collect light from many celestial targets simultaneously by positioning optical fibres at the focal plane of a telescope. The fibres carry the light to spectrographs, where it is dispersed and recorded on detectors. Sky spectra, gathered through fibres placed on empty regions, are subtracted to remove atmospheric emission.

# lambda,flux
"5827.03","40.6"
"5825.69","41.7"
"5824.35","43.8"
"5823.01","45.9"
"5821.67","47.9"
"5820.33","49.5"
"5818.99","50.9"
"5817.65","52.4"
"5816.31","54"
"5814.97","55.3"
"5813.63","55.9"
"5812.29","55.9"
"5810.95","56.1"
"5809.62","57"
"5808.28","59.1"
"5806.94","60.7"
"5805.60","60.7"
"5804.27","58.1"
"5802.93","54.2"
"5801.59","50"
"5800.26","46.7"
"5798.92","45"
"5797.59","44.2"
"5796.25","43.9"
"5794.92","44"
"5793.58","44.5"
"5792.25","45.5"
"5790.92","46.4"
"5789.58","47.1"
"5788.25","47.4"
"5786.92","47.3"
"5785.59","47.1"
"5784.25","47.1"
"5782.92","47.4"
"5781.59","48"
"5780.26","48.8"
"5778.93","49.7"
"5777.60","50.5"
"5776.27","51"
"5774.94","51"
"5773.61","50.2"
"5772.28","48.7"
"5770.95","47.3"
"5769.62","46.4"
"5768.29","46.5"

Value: 58.2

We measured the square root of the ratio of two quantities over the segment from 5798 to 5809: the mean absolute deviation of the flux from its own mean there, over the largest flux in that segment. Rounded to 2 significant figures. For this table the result 0.30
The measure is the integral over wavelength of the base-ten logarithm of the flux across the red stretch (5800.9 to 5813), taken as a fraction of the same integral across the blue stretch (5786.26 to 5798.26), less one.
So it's 0.1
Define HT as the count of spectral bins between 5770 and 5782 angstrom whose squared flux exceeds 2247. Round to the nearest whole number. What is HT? 8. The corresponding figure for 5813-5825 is 7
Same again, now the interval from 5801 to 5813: 9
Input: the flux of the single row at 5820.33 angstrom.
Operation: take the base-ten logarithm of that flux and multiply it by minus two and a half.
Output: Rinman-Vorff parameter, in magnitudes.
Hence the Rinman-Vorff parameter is -4.24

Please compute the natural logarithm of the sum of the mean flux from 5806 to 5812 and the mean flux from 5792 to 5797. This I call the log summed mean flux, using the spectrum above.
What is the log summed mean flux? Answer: 4.63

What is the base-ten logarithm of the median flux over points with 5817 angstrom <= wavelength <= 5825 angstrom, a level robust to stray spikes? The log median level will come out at 1.69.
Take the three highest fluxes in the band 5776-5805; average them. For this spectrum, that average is 54.4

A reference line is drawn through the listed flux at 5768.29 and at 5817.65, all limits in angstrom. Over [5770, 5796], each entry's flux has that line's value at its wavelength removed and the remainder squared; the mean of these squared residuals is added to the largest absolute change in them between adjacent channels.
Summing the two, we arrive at 18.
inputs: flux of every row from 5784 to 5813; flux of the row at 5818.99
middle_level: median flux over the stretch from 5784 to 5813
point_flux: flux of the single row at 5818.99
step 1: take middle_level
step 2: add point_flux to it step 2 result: 98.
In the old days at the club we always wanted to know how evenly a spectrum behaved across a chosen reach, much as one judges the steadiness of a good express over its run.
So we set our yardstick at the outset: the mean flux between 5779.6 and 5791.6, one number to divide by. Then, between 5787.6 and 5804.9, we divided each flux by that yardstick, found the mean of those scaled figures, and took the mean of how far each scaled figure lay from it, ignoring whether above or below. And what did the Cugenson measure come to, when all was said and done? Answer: 0.065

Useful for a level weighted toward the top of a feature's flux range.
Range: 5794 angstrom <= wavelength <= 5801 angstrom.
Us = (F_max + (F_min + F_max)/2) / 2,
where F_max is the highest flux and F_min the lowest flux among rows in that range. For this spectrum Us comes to 46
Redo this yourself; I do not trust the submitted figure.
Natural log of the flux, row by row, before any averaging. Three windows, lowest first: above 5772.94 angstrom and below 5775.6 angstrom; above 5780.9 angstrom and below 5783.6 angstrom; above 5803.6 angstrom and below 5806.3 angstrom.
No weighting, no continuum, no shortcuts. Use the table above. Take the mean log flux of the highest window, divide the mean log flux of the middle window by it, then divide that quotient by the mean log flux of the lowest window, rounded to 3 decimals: 0.241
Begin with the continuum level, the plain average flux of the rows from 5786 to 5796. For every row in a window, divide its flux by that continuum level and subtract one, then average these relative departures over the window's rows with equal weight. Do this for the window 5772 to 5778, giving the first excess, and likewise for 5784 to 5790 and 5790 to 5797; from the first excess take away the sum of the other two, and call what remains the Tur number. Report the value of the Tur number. 0.1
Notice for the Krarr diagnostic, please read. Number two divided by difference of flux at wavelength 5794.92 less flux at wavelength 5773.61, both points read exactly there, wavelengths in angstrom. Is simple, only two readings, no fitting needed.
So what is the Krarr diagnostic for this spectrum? -0.3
